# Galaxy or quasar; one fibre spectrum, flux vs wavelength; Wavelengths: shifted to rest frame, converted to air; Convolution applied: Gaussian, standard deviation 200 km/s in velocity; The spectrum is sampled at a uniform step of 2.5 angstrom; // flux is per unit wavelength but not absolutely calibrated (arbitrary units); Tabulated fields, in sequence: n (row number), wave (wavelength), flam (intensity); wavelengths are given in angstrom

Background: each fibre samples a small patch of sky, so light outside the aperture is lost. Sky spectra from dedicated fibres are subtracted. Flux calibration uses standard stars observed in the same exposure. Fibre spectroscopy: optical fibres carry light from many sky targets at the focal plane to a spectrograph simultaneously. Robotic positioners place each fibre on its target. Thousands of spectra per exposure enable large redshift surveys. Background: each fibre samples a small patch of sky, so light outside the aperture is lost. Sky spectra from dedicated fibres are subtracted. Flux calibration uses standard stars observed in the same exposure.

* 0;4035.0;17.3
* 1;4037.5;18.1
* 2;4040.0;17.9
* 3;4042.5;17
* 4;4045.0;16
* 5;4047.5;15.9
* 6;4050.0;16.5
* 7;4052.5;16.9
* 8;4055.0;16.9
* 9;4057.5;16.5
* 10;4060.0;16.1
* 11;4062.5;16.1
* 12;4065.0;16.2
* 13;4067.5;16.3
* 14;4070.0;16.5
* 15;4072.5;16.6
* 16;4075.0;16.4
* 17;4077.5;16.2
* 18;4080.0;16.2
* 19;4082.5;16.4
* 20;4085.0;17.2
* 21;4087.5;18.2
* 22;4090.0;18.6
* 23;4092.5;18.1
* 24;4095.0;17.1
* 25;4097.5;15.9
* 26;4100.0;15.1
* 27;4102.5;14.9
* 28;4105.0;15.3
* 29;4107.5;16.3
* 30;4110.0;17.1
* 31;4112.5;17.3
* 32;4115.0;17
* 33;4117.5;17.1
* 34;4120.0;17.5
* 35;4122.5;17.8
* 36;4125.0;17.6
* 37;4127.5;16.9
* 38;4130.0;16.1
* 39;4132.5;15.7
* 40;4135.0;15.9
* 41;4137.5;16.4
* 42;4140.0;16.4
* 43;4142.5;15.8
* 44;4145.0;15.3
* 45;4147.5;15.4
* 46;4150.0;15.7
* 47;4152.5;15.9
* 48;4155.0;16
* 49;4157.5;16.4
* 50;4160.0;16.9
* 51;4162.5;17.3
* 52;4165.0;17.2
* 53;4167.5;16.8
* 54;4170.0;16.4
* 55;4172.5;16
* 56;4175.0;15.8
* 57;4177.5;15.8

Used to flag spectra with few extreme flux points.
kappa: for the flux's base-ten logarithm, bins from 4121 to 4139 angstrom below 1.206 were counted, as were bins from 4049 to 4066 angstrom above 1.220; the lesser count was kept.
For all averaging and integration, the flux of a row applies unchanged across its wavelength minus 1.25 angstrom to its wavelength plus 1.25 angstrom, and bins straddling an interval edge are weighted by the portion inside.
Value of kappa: 2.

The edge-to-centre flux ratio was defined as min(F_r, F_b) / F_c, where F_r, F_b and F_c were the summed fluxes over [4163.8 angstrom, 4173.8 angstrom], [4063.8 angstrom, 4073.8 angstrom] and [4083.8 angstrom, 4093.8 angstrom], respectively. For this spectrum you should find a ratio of 0.91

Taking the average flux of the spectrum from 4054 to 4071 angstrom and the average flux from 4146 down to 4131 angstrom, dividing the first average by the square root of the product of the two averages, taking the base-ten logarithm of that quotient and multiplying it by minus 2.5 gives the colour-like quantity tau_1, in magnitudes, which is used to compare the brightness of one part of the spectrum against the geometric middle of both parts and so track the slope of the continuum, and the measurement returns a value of -0.015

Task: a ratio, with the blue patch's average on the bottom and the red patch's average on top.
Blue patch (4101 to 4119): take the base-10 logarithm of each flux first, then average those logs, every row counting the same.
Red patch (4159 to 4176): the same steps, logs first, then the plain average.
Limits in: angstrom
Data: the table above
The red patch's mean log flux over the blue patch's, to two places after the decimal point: 1.00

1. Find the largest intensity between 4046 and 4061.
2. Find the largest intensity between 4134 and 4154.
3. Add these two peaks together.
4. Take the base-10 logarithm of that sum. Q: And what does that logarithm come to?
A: 1.52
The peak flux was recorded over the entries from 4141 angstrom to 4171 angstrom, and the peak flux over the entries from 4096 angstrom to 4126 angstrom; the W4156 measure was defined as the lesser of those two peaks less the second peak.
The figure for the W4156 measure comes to -0.50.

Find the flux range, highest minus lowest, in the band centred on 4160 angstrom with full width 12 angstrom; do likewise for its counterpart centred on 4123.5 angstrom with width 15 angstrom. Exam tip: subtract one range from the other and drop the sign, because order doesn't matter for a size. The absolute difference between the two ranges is 0.40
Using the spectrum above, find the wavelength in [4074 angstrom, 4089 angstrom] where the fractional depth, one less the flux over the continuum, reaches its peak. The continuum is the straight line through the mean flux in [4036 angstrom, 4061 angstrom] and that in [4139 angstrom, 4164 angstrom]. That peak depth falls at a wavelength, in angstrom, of 4077.5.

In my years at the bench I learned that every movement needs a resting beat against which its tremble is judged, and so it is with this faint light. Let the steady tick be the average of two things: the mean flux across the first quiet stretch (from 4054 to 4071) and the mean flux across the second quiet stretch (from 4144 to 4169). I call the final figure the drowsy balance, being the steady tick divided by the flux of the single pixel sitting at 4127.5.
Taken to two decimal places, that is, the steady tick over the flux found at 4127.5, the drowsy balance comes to 0.97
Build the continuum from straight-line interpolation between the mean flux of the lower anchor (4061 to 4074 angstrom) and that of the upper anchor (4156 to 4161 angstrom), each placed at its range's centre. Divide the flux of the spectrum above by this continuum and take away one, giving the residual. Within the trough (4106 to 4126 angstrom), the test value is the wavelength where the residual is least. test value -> 4107.5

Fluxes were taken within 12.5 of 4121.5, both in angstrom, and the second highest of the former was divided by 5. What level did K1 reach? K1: 3.52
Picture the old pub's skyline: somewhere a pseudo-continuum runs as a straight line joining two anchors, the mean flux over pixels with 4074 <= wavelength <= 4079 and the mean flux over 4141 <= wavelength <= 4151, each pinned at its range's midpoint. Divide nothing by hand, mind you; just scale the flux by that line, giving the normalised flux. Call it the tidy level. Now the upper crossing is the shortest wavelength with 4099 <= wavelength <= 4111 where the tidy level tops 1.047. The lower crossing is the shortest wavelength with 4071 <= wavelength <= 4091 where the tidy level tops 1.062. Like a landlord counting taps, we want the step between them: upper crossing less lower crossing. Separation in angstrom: 22.5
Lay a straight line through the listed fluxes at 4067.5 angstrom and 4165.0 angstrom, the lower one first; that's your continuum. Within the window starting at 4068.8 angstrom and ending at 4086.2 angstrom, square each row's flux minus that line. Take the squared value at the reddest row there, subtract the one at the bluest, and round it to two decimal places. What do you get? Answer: 0.51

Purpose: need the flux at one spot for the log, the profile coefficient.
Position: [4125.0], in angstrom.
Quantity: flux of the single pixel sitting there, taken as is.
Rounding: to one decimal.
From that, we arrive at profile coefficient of 17.6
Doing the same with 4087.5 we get 18.2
